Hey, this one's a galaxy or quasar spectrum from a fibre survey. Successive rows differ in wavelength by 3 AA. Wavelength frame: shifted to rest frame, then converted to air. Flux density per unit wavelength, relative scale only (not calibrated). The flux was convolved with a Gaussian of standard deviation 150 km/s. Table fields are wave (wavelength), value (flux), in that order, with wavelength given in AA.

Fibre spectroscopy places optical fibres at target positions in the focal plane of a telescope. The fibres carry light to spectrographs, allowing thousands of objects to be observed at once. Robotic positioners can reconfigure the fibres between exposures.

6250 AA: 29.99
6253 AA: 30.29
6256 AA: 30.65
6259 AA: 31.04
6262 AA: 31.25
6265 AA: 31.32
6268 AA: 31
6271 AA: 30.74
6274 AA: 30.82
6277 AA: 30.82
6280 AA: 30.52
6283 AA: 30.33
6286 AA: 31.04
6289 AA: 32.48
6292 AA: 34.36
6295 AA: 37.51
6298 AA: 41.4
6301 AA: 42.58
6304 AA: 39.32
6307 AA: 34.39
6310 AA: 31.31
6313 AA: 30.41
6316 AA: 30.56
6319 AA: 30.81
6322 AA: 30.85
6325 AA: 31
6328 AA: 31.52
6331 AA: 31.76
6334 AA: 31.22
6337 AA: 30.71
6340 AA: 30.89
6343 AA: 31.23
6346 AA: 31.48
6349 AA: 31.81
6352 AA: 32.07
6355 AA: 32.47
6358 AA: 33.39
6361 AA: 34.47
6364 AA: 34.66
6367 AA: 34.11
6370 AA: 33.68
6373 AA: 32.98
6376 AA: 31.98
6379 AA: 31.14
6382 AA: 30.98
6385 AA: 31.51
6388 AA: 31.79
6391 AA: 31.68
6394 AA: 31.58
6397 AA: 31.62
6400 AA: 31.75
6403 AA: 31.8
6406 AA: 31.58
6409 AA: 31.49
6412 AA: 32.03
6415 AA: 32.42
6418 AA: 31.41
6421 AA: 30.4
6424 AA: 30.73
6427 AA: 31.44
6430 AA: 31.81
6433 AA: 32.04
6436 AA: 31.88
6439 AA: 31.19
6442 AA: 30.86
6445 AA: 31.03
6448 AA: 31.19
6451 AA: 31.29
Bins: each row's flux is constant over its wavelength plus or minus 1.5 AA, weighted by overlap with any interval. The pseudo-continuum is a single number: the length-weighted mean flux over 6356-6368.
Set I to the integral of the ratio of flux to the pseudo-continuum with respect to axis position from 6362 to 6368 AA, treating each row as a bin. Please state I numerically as 6.06 AA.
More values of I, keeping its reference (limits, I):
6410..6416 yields 5.66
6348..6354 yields 5.63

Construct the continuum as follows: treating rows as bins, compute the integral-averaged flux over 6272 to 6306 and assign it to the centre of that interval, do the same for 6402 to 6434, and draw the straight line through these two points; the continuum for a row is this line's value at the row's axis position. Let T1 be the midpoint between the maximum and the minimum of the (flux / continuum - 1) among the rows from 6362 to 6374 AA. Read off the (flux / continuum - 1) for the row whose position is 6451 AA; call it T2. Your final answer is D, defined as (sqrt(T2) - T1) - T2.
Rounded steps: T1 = 0.034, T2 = 0.02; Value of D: 0.08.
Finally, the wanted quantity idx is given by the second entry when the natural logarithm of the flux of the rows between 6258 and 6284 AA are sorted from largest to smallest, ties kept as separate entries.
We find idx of 3.44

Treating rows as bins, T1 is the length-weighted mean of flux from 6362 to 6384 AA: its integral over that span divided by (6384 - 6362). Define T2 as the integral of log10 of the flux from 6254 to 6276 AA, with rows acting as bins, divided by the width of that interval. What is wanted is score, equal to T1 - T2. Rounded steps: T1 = 32.8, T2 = 1.49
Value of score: 31.3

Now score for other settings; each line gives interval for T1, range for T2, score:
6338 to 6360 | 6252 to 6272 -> 30.4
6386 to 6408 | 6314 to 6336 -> 30.2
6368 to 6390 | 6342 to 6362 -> 30.5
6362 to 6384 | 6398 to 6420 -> 31.3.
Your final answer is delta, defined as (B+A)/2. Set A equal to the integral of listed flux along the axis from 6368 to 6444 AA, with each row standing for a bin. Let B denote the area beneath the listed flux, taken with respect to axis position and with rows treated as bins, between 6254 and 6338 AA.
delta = 2571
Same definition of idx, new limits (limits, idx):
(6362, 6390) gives 3.53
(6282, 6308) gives 3.72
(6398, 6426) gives 3.47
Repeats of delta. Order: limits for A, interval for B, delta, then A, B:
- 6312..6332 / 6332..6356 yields 687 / 620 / 755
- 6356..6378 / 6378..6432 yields 1220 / 738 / 1702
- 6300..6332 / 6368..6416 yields 1294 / 1056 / 1531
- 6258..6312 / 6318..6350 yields 1402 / 1806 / 999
